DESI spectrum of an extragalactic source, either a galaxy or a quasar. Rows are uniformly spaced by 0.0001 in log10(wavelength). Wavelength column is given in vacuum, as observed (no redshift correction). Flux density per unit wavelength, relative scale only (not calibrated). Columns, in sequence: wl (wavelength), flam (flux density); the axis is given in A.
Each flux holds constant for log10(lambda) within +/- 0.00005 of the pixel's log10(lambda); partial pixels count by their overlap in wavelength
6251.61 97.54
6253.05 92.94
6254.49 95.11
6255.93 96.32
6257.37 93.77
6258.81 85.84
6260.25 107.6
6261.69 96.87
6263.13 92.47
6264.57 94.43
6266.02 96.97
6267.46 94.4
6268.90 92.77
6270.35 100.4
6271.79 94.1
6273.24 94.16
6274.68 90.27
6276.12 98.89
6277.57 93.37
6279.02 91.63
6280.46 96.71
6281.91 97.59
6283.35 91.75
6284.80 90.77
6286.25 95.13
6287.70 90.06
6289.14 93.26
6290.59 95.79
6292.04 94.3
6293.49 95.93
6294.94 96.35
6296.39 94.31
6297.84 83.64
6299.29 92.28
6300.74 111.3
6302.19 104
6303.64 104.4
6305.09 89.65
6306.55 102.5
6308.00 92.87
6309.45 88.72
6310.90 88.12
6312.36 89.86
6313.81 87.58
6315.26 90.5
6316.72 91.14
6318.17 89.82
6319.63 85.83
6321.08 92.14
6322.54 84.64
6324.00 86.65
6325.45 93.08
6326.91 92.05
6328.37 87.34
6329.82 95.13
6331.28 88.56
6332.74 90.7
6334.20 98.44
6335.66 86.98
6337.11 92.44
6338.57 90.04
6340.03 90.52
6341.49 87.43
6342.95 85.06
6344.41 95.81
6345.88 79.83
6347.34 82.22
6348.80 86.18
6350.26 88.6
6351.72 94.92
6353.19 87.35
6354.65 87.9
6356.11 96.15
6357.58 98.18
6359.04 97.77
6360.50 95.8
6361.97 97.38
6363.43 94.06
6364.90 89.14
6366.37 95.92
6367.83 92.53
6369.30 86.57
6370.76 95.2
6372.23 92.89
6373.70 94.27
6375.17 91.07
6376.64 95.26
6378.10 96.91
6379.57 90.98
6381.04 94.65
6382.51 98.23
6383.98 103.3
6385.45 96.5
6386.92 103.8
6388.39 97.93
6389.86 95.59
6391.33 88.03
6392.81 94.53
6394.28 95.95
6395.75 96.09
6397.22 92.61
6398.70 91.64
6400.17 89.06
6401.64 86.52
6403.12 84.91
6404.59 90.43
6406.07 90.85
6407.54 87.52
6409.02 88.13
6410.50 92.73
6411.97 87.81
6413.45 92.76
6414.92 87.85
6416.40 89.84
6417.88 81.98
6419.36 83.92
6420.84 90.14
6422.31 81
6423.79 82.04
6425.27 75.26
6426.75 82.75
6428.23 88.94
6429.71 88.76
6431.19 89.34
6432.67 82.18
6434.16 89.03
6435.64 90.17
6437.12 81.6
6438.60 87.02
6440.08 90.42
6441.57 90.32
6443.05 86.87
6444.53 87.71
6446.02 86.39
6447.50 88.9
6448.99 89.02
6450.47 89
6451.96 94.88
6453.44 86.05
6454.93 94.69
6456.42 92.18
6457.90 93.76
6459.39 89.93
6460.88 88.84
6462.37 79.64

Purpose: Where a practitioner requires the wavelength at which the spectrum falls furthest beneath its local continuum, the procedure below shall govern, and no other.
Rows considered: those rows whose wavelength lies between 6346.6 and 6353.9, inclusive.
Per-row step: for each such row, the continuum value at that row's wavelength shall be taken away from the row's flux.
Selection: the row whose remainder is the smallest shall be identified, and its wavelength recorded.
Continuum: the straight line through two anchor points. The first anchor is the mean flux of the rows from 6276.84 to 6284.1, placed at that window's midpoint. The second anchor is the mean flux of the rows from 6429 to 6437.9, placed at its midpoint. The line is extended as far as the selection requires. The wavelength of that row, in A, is 6347.34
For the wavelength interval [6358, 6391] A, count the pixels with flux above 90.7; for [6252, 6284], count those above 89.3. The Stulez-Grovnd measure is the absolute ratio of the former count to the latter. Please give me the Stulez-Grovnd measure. 0.95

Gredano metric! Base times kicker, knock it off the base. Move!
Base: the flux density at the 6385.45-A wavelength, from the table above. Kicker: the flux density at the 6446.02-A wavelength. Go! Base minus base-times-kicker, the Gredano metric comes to -8240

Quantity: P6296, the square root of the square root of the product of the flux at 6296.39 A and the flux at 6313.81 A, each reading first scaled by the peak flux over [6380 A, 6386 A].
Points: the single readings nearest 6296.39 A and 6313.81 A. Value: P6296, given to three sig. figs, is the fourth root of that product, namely 0.938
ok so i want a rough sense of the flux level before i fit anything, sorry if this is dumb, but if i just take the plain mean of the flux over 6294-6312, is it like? 96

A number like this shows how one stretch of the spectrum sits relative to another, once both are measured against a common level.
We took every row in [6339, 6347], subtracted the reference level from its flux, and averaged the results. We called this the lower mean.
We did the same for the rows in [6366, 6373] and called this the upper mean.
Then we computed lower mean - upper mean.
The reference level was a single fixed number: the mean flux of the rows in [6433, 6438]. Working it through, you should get -5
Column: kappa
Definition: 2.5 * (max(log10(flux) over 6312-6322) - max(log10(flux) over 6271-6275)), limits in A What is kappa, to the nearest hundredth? -0.02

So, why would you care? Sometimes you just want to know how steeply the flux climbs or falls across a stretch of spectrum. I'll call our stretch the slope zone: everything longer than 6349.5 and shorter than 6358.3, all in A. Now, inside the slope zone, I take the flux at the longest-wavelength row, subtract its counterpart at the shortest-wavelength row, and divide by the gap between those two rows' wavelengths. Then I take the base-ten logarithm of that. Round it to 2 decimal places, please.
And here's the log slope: 0.12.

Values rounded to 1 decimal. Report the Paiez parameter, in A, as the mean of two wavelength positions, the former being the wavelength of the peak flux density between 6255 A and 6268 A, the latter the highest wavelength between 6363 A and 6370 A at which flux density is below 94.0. 6314.8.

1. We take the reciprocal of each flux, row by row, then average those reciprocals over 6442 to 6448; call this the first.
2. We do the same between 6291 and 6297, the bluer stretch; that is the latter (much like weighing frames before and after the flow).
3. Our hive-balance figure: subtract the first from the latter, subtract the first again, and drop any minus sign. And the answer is 0.0124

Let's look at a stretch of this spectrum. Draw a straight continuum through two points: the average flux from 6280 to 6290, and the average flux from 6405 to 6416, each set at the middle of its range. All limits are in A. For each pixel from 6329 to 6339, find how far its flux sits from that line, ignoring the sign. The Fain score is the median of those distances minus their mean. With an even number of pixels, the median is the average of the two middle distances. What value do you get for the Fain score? -0.2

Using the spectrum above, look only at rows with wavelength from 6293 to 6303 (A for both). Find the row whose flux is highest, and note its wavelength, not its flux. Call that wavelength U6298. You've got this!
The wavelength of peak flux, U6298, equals 6300.74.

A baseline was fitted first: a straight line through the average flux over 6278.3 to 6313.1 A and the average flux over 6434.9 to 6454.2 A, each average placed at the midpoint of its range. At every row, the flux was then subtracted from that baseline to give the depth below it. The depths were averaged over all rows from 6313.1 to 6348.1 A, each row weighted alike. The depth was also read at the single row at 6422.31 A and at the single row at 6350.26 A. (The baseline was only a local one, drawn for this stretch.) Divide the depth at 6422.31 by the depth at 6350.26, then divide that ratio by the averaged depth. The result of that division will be 0.58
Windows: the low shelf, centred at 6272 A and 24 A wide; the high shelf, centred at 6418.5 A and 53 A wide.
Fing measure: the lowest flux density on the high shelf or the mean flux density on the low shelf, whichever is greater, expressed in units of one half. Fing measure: 191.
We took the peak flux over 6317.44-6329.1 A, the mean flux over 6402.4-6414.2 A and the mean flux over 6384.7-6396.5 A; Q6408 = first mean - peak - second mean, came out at -100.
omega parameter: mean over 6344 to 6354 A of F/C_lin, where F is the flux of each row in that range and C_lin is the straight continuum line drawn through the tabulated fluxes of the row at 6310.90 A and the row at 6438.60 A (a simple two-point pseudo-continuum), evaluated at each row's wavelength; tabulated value 1.00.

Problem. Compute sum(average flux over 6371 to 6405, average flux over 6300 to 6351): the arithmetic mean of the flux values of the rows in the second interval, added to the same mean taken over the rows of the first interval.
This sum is 185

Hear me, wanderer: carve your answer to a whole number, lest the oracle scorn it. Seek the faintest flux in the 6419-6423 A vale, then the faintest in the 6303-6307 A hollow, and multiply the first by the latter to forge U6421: 7262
